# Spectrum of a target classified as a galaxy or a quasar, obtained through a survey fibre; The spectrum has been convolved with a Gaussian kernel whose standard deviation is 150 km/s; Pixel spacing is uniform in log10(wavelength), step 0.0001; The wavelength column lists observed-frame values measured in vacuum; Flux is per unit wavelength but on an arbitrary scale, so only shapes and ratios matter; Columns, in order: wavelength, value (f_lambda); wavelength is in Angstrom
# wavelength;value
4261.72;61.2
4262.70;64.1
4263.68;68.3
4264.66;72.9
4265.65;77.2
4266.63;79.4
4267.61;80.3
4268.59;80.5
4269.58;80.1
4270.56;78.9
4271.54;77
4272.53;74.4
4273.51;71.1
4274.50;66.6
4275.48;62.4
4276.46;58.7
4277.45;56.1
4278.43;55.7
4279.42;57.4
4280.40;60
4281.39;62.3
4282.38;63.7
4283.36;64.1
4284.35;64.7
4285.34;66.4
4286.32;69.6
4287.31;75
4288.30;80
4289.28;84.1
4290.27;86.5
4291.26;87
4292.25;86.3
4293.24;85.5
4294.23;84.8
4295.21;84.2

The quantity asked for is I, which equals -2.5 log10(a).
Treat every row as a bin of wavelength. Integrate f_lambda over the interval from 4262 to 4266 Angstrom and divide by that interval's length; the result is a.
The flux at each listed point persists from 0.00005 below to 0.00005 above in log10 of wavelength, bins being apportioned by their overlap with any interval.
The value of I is -4.61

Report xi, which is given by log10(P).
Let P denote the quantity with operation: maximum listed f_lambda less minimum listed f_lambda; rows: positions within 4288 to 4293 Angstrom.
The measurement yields 0.85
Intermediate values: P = 7.0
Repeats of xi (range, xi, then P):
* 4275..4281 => 0.83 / 6.7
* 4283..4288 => 1.04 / 10.9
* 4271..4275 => 1.02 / 10.4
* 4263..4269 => 1.09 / 12.2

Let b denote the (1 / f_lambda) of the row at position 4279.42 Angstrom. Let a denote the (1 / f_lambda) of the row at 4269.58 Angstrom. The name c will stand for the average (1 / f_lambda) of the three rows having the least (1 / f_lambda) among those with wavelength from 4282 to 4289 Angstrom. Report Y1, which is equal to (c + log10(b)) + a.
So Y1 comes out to -1.733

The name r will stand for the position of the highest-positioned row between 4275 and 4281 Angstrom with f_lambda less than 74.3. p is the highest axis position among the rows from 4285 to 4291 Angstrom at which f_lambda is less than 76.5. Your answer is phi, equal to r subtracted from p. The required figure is 6.9 Angstrom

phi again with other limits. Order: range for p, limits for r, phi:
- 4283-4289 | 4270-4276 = 11.8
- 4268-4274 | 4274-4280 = -5.9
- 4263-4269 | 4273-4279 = -13.8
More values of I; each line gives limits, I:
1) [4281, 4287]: -4.54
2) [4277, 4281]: -4.40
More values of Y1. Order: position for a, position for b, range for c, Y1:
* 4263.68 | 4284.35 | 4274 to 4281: -1.780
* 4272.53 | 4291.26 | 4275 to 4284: -1.910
